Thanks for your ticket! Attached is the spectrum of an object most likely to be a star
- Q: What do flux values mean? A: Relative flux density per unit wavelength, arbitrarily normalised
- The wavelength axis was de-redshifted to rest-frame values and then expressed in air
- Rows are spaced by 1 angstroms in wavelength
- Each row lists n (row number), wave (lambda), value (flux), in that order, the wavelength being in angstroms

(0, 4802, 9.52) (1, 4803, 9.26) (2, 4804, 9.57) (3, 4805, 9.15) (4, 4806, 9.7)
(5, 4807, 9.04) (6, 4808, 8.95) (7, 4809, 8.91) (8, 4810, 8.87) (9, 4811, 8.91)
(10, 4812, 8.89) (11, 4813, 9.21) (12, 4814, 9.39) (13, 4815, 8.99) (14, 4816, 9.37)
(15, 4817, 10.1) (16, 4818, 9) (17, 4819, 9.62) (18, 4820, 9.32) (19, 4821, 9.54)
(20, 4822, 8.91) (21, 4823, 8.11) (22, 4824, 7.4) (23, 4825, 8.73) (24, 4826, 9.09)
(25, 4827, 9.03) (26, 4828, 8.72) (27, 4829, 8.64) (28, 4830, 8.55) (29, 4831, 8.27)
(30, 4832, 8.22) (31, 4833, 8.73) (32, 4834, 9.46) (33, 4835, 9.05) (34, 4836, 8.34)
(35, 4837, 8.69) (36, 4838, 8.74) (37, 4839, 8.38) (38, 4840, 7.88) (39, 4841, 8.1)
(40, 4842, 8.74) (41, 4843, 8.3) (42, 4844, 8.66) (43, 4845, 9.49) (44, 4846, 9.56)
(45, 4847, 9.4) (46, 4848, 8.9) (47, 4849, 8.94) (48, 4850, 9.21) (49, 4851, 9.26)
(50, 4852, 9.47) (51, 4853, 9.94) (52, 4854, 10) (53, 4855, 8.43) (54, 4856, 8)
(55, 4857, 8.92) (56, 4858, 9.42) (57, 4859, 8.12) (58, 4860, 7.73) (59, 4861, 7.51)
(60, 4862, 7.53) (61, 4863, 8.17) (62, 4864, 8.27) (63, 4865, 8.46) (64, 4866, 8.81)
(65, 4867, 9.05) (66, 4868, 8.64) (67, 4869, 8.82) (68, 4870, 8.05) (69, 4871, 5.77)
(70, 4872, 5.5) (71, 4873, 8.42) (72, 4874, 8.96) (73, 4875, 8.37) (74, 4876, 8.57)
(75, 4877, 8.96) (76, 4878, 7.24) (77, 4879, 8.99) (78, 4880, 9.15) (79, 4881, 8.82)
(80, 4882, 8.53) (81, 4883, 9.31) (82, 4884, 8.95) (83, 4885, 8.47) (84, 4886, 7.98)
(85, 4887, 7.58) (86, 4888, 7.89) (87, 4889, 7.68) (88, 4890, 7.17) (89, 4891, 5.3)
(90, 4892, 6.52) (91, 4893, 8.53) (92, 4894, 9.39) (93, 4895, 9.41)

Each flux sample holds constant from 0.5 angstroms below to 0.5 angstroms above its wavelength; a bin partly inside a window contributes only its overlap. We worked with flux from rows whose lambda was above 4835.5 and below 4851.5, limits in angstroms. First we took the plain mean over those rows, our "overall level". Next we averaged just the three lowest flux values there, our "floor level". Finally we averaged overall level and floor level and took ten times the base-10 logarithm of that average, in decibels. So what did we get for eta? 9.3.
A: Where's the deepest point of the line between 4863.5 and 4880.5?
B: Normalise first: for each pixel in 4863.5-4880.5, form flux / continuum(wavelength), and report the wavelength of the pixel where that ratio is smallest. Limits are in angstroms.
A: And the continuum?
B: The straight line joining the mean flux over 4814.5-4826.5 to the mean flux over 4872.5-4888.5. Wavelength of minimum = 4872 angstroms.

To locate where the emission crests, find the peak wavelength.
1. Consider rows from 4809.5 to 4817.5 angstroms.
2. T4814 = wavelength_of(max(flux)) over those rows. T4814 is 4817 angstroms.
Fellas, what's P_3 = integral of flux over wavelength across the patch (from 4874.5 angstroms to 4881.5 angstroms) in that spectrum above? 60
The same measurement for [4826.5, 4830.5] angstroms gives 35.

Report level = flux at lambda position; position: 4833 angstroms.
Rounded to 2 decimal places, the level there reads 8.73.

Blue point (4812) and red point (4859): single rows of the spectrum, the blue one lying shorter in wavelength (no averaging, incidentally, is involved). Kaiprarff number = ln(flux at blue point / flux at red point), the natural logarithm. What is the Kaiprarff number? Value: 0.09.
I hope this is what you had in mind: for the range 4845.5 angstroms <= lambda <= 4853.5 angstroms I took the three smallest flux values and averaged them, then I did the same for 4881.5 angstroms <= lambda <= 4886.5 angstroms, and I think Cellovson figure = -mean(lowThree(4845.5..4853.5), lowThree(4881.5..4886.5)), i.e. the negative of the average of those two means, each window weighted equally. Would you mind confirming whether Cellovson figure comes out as -8.7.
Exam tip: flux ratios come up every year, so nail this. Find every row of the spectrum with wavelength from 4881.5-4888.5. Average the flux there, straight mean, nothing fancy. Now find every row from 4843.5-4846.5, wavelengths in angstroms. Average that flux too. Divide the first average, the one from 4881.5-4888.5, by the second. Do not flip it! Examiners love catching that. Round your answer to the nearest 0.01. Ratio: 0.91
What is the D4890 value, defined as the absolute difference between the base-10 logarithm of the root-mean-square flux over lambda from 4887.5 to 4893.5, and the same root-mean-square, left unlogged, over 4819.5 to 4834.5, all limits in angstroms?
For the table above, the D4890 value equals 7.87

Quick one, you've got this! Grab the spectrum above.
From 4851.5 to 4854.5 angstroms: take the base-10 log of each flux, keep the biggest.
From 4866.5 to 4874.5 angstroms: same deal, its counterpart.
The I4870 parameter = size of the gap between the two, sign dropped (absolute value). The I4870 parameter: 0.04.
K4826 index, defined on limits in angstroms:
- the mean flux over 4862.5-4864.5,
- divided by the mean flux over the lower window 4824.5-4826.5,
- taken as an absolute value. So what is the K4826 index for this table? 0.92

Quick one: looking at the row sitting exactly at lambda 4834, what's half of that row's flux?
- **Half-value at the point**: 4.73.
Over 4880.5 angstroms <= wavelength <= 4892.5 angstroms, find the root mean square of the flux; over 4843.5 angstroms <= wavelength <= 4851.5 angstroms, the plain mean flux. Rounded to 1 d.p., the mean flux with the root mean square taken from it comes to 1.3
